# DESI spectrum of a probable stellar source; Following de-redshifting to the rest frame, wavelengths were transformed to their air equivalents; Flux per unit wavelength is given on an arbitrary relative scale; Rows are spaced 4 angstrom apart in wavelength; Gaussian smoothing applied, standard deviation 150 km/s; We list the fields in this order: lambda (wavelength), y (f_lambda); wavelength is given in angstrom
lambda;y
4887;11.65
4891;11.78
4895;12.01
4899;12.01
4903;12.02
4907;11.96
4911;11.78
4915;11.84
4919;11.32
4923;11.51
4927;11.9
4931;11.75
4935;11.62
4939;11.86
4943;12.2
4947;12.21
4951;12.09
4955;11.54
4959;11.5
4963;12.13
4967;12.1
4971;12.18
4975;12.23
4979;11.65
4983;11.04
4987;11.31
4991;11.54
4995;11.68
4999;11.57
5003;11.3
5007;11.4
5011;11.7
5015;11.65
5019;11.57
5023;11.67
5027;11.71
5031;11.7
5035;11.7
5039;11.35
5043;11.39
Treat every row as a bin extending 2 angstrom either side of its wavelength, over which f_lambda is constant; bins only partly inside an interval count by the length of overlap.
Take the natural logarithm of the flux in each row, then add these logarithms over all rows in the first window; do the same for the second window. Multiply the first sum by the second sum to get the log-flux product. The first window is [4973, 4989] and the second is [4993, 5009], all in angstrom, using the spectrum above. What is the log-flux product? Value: 95.6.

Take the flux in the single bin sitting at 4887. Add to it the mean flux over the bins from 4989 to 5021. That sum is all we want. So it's 23.2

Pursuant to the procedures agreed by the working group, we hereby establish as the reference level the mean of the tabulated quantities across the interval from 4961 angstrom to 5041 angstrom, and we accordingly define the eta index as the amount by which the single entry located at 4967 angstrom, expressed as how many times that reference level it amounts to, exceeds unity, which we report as 0.038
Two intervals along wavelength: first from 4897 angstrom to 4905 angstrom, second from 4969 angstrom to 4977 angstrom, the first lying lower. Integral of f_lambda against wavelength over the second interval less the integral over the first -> 2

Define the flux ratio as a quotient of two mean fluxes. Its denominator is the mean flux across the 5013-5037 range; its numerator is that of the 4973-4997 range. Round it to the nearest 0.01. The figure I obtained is 0.99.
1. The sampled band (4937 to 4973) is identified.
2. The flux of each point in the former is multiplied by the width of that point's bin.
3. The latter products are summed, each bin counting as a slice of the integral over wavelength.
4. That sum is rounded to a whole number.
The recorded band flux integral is 431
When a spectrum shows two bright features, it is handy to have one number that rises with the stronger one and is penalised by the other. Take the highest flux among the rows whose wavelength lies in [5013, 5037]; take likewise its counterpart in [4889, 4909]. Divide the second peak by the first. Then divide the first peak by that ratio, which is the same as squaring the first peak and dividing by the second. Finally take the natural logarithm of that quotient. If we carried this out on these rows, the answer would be 2.43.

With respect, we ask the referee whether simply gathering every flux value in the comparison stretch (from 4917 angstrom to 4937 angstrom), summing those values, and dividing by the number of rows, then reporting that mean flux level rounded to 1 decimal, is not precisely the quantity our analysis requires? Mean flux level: 11.6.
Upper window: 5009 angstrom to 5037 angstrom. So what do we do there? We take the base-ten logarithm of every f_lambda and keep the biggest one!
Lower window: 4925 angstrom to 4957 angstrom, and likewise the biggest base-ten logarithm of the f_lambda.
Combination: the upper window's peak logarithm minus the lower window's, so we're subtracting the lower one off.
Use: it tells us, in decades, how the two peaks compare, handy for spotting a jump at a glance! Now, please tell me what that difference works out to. -0.018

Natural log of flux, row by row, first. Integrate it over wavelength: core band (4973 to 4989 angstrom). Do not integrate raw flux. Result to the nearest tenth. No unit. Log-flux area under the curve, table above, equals 39.1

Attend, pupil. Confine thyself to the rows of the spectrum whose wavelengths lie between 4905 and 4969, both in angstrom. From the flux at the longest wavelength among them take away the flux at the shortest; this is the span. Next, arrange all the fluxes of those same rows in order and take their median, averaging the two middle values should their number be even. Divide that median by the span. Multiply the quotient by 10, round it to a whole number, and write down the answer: 846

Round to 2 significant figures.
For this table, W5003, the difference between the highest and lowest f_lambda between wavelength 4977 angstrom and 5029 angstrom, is 0.67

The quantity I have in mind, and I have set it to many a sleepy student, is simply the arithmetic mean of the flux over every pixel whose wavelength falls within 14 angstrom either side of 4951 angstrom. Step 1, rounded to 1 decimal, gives 11.9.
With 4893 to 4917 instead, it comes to 11.9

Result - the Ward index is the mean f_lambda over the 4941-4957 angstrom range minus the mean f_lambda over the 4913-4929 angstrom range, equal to 0.4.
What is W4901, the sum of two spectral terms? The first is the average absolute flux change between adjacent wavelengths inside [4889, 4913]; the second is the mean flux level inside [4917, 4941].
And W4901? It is 11.8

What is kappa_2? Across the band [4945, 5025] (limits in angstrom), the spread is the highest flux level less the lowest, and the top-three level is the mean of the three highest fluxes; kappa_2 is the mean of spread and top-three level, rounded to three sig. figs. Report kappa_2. 6.70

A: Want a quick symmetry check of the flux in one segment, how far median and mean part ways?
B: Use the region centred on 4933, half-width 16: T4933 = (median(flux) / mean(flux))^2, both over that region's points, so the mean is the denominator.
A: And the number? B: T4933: 1.00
